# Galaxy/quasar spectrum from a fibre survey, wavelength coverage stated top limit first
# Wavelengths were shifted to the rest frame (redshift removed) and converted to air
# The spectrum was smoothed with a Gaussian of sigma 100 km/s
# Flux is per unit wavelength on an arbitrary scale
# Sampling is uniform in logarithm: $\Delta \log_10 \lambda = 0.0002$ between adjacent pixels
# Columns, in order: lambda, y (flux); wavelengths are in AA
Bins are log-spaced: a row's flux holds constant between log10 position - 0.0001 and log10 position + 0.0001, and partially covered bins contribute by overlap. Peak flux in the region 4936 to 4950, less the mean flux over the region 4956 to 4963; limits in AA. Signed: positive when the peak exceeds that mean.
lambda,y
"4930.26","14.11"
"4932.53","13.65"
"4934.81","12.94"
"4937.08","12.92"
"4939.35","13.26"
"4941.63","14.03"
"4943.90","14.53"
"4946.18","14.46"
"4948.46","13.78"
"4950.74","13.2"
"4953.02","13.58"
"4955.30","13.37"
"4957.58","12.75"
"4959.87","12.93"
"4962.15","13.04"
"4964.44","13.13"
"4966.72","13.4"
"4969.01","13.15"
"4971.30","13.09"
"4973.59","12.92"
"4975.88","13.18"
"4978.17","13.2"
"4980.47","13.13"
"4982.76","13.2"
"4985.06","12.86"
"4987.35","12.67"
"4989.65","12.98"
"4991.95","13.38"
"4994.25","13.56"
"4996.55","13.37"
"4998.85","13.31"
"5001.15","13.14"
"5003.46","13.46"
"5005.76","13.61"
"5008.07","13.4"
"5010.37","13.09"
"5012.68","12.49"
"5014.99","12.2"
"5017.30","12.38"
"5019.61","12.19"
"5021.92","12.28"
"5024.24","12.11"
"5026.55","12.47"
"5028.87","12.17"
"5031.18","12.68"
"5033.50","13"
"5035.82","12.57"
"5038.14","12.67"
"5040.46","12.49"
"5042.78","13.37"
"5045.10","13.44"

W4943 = 1.6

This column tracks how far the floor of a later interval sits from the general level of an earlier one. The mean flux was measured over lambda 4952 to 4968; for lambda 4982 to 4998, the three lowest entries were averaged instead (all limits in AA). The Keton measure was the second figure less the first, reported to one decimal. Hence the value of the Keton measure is -0.3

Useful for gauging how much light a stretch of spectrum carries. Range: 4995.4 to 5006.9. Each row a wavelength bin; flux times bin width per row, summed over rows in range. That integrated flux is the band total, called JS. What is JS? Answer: 154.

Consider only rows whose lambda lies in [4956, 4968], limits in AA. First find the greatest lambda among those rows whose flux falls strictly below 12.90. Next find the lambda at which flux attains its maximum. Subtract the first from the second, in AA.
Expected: 9.1 AA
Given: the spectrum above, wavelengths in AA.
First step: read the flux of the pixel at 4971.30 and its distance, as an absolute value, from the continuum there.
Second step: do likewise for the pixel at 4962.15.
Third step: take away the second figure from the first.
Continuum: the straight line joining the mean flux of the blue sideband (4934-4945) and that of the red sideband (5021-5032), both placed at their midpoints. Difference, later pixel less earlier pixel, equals -0.2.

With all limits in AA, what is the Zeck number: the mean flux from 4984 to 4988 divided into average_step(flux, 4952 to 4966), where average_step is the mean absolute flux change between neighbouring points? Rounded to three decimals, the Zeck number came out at 0.019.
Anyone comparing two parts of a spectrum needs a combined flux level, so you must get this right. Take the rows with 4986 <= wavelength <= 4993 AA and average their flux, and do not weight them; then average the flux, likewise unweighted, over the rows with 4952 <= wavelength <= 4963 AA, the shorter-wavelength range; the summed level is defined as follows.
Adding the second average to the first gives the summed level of 26.14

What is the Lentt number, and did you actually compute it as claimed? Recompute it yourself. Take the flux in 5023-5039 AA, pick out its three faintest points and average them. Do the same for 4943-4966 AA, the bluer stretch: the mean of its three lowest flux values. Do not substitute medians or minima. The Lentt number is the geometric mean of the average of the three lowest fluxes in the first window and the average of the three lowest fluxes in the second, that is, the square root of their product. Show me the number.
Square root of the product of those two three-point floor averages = 12.6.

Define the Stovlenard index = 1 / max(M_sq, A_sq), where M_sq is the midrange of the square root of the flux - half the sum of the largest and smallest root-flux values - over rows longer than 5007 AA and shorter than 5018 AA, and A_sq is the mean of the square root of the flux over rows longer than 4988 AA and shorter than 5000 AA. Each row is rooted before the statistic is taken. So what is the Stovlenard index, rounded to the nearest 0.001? 0.274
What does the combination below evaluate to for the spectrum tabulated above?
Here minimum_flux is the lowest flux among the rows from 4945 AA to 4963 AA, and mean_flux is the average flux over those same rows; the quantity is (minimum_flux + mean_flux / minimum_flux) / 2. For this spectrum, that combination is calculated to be 6.9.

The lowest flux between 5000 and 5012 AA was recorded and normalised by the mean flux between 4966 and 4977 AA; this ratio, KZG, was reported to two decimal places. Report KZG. 1.00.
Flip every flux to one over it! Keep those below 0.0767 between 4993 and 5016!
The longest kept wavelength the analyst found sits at 5010.37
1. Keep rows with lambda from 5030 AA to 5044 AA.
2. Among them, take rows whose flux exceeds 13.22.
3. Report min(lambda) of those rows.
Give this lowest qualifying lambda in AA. 5042.78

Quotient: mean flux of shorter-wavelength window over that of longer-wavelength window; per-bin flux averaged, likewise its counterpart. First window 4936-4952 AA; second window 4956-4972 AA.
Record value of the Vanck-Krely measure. 1.05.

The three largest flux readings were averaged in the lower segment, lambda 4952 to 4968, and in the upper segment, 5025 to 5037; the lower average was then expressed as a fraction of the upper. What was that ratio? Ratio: 1.05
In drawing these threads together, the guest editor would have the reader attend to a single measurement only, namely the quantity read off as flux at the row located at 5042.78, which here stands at 13.37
